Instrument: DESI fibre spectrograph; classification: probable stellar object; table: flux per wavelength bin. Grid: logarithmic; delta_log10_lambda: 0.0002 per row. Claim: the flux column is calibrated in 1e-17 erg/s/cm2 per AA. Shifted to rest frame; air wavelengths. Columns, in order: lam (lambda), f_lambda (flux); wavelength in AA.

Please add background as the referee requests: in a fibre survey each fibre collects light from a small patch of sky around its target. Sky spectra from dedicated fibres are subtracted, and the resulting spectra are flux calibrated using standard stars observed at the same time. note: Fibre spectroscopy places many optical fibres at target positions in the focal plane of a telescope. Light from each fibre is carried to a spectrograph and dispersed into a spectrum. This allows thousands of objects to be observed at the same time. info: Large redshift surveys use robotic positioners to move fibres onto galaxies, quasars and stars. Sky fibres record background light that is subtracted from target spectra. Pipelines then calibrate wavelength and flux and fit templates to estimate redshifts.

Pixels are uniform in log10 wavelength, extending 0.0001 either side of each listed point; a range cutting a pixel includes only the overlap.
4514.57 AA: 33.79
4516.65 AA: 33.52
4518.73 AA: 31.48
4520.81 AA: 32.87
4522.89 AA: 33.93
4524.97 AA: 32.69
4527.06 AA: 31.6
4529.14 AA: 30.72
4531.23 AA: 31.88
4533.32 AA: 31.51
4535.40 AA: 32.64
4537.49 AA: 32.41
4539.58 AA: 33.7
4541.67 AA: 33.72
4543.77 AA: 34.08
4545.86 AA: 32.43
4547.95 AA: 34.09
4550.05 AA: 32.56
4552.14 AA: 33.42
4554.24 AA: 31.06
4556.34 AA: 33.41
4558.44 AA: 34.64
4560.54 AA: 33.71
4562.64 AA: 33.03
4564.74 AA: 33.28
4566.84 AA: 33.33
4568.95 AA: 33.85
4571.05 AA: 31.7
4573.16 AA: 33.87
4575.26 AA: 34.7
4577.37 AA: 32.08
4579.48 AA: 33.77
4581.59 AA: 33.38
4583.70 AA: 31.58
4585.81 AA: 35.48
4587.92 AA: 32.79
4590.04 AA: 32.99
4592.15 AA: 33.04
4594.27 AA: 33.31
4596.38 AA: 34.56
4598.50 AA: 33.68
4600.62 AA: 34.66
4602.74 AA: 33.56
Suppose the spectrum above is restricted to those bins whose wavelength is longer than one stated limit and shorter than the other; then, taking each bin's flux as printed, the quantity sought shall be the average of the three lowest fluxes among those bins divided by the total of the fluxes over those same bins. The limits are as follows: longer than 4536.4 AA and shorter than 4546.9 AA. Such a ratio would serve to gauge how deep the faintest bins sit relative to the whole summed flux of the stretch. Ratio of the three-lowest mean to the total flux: 0.20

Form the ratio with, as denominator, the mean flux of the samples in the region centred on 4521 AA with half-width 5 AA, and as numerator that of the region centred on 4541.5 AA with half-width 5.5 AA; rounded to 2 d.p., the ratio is 1.01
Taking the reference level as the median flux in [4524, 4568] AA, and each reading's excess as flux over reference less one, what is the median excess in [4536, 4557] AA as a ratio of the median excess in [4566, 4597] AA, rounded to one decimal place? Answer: 1.3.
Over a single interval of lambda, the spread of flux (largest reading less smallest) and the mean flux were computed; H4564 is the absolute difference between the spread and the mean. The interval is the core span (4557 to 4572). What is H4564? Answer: 30.4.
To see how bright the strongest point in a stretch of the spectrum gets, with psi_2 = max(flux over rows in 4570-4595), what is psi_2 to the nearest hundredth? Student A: 35.48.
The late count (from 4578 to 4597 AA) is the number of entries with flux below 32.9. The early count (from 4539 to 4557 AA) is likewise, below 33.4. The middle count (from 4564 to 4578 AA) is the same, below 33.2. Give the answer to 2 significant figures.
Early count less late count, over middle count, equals 0.50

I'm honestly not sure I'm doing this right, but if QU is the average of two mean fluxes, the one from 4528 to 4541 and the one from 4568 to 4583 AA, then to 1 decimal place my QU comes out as 32.7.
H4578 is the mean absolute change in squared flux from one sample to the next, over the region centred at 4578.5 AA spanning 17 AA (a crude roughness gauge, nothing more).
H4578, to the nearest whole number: 127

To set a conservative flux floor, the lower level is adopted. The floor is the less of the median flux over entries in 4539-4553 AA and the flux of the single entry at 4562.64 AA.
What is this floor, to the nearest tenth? 33.0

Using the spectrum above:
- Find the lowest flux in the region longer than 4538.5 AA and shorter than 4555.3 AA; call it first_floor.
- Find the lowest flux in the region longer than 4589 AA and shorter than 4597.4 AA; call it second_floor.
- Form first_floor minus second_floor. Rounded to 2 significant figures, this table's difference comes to -1.9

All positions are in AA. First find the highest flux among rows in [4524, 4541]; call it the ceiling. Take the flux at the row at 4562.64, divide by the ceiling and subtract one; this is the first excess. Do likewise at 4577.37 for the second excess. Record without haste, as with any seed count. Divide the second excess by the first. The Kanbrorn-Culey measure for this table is 2.4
